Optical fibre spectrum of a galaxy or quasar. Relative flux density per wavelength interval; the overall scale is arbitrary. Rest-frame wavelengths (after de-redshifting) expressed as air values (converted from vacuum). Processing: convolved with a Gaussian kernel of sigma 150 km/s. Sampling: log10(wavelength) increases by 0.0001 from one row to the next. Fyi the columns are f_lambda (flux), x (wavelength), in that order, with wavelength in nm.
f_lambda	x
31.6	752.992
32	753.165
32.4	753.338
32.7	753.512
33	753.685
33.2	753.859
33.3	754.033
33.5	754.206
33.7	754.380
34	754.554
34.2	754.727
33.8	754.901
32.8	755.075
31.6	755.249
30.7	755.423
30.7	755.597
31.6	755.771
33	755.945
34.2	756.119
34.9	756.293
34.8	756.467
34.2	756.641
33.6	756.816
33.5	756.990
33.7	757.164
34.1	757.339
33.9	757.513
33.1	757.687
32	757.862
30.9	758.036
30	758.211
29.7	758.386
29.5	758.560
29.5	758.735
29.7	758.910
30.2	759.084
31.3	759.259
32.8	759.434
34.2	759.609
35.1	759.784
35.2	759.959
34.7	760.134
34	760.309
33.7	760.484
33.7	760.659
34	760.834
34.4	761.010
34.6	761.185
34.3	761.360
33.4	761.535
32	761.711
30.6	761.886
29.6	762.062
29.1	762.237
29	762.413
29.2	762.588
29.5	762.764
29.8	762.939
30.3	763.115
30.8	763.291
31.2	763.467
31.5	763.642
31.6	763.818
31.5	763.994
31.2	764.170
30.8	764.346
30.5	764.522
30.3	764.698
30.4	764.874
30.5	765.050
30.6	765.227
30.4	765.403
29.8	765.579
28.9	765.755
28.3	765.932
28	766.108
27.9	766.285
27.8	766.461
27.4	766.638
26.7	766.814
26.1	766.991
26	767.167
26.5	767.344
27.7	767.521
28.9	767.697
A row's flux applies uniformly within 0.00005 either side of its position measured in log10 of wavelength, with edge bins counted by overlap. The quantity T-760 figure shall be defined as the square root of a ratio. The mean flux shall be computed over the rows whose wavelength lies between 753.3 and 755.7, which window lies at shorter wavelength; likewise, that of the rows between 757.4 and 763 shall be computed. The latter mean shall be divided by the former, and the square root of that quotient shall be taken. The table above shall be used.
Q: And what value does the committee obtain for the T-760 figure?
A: 0.987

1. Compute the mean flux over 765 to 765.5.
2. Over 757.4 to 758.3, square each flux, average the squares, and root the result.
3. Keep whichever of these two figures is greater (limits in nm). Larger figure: 32.0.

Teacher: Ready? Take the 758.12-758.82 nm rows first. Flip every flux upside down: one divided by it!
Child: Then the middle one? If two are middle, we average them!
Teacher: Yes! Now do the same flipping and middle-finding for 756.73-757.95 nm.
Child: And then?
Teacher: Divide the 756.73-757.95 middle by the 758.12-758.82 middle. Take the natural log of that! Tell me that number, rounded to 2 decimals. -0.13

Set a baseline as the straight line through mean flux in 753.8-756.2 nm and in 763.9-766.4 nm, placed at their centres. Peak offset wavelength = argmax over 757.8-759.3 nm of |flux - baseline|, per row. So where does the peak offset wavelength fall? 758.560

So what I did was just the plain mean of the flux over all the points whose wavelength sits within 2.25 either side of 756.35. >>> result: 32.8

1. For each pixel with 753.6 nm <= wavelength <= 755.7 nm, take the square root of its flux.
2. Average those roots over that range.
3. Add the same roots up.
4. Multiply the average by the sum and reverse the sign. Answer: -394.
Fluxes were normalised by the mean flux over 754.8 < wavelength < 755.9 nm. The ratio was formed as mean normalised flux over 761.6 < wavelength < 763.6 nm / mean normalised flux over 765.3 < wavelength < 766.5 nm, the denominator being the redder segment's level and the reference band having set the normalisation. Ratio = 1.048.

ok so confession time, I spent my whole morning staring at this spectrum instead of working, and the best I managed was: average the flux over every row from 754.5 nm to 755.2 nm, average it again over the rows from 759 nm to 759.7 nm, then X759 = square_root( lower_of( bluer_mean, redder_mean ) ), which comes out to 5.67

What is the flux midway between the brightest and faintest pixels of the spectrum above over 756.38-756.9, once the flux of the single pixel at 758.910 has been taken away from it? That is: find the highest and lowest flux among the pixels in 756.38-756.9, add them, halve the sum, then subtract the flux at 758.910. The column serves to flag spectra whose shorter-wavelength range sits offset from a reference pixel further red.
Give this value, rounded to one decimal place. 4.5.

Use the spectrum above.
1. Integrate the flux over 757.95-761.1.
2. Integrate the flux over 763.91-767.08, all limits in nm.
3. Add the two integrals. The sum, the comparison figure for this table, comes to 195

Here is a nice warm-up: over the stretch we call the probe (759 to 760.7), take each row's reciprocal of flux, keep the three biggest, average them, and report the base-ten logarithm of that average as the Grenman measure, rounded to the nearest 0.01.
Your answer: -1.50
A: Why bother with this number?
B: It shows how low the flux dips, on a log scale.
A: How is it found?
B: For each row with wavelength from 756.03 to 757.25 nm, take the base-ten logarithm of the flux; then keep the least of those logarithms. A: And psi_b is 1.53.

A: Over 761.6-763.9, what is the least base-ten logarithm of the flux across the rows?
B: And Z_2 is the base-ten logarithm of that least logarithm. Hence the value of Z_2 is 0.165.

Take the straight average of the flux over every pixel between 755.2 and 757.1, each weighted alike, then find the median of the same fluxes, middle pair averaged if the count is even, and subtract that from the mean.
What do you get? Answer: -0.5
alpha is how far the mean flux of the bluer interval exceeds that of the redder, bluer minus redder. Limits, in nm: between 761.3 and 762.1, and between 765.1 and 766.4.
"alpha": 2.9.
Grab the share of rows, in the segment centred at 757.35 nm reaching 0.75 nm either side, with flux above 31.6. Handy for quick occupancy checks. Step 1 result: 0.89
